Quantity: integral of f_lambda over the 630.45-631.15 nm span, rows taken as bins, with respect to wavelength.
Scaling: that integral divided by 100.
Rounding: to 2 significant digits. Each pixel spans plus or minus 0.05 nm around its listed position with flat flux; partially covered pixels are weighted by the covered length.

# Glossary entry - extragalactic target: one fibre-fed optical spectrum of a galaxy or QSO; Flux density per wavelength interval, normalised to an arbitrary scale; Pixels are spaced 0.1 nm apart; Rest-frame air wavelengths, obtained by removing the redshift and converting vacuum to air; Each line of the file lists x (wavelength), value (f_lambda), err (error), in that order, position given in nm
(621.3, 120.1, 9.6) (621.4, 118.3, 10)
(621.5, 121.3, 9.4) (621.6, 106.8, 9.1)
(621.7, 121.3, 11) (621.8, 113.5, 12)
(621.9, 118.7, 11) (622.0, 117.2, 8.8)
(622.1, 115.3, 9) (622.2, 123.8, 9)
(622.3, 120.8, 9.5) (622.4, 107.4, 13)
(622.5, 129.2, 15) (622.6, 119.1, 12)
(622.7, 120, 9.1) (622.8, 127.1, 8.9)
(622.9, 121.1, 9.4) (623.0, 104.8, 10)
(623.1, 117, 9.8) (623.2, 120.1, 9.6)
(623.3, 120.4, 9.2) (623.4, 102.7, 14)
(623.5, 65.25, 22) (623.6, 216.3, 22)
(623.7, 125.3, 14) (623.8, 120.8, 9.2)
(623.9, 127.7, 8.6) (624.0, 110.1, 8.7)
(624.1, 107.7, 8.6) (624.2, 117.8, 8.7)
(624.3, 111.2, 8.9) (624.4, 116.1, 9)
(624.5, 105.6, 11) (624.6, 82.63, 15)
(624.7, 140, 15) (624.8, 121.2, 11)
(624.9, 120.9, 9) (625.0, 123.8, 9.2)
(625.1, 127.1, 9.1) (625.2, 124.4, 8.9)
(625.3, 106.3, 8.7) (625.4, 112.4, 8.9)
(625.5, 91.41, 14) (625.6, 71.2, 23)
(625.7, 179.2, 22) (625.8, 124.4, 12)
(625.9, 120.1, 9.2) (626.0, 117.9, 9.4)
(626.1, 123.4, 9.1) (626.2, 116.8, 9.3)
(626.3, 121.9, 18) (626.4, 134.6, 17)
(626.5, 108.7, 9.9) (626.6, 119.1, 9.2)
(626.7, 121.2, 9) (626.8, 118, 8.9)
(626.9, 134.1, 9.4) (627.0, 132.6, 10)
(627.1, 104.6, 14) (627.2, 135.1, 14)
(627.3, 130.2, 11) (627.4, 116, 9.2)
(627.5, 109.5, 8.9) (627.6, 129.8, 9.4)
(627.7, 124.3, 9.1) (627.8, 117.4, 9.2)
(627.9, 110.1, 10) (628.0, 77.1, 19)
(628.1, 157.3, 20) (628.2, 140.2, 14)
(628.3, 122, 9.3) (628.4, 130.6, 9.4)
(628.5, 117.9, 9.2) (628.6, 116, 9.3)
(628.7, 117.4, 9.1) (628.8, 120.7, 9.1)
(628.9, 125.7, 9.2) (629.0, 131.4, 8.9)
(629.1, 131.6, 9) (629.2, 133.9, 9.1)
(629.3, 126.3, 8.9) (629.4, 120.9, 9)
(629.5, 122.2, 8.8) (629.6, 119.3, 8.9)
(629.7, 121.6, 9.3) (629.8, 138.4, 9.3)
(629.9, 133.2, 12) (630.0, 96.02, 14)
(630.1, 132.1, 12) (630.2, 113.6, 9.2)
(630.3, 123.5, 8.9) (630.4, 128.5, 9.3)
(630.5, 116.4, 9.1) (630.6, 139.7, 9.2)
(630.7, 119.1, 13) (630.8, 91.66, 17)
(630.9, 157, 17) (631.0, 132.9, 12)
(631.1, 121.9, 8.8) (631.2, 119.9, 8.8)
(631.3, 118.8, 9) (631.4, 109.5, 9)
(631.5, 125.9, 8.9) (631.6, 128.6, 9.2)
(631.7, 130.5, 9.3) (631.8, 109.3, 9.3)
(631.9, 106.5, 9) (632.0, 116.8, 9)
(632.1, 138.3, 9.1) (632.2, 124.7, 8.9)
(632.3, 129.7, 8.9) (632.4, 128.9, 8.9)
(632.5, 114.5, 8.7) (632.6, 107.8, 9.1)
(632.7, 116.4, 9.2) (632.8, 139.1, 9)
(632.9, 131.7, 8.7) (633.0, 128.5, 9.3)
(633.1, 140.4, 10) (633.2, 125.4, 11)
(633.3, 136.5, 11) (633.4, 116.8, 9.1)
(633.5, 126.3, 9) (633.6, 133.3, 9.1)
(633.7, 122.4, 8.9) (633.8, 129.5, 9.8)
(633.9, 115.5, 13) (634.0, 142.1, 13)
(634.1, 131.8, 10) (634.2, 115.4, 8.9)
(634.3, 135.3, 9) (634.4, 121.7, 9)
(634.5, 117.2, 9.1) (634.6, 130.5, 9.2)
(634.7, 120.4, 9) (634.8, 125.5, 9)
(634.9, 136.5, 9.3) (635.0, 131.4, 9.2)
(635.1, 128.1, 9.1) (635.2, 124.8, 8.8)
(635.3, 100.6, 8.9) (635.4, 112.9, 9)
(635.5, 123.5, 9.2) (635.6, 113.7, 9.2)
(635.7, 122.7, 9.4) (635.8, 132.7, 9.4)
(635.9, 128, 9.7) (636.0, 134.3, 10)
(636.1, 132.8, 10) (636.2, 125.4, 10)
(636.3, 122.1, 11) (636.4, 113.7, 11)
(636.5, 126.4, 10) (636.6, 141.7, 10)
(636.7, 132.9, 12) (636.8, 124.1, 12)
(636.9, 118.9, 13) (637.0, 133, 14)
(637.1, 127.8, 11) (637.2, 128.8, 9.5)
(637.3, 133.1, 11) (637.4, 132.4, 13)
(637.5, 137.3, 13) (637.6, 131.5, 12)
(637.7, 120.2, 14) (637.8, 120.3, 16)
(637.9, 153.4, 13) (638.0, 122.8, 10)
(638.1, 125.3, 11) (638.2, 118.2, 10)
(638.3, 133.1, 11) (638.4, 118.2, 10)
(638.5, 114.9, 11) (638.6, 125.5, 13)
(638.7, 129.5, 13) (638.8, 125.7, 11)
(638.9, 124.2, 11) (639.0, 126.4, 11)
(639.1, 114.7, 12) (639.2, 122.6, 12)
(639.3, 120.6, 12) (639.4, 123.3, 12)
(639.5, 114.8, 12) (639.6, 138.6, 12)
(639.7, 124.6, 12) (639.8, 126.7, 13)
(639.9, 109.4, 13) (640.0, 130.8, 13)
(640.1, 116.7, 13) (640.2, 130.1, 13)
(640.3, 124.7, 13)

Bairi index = 0.88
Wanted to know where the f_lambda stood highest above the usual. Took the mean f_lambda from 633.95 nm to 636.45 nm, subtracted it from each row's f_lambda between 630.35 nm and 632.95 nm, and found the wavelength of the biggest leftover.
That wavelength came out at 630.9 nm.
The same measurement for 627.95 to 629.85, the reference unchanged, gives 628.1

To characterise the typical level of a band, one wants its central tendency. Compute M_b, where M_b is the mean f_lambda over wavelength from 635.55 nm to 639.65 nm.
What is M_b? 126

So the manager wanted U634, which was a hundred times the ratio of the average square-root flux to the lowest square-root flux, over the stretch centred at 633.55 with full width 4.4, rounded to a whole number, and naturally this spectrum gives 111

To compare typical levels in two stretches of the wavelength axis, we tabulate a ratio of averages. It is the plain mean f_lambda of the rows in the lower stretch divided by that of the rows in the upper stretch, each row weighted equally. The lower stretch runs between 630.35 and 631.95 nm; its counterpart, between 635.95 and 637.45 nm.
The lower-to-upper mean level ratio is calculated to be 0.95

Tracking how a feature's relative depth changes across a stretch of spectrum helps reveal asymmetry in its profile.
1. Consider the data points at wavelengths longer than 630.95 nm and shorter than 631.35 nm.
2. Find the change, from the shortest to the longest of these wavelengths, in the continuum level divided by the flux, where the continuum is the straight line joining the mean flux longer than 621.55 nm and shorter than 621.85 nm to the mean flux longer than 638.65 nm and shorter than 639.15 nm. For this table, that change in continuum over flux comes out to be 0.11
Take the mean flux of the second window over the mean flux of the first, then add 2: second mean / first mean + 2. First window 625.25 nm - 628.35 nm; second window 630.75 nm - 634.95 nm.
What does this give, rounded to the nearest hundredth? 3.04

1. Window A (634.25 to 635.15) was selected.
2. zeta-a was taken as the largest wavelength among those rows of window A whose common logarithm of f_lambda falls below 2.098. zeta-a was 634.7 nm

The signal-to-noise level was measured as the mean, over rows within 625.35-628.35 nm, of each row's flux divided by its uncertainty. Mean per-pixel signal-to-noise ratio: 10.9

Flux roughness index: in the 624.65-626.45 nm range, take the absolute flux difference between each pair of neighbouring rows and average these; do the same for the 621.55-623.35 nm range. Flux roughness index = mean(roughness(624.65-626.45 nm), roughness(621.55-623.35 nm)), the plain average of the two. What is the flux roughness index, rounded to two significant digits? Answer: 13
